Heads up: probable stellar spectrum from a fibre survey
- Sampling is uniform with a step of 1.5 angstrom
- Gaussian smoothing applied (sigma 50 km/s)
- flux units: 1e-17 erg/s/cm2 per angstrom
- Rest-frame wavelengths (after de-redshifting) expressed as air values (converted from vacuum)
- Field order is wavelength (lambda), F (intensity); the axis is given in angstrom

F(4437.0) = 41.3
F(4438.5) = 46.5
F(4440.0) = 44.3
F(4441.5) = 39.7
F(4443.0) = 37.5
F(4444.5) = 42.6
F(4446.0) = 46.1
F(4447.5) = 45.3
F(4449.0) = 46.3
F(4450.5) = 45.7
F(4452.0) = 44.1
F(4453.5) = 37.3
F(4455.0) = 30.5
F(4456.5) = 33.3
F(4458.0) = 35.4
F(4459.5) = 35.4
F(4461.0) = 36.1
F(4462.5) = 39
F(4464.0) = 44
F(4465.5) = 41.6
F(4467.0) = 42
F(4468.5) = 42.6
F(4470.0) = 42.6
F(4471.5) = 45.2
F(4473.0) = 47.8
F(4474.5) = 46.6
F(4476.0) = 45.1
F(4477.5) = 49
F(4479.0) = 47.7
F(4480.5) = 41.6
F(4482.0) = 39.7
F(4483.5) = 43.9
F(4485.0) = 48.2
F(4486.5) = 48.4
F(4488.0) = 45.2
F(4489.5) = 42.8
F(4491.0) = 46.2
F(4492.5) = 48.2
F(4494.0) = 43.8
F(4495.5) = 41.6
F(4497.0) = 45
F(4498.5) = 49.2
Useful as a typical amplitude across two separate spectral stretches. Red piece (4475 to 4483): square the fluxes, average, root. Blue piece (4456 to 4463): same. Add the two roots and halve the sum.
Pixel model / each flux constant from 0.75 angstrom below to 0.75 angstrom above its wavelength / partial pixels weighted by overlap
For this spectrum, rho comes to 40.3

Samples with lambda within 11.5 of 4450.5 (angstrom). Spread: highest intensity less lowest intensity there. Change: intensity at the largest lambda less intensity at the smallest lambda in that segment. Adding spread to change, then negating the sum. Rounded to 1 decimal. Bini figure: -7.6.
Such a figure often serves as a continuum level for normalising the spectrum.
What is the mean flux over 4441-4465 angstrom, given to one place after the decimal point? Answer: 39.9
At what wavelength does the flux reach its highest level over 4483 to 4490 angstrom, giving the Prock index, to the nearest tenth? 4486.5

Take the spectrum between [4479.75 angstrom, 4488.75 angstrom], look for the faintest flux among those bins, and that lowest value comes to 39.7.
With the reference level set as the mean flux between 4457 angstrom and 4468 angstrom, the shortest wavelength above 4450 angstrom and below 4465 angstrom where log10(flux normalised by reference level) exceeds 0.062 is 4450.5 angstrom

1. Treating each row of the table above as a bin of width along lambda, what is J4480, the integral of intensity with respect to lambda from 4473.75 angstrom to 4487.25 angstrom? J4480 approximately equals 615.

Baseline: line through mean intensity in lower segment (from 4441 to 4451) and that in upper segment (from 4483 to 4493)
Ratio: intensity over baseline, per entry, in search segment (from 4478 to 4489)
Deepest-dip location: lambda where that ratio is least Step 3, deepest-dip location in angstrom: 4482.0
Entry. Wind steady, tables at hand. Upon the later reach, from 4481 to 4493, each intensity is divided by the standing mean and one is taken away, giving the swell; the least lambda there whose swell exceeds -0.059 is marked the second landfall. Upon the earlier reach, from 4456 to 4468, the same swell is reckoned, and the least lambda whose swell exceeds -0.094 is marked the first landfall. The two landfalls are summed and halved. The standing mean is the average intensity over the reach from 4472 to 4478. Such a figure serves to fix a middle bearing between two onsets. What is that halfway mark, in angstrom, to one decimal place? 4474.5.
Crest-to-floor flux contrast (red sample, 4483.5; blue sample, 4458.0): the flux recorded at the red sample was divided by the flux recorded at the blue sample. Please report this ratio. 1.24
